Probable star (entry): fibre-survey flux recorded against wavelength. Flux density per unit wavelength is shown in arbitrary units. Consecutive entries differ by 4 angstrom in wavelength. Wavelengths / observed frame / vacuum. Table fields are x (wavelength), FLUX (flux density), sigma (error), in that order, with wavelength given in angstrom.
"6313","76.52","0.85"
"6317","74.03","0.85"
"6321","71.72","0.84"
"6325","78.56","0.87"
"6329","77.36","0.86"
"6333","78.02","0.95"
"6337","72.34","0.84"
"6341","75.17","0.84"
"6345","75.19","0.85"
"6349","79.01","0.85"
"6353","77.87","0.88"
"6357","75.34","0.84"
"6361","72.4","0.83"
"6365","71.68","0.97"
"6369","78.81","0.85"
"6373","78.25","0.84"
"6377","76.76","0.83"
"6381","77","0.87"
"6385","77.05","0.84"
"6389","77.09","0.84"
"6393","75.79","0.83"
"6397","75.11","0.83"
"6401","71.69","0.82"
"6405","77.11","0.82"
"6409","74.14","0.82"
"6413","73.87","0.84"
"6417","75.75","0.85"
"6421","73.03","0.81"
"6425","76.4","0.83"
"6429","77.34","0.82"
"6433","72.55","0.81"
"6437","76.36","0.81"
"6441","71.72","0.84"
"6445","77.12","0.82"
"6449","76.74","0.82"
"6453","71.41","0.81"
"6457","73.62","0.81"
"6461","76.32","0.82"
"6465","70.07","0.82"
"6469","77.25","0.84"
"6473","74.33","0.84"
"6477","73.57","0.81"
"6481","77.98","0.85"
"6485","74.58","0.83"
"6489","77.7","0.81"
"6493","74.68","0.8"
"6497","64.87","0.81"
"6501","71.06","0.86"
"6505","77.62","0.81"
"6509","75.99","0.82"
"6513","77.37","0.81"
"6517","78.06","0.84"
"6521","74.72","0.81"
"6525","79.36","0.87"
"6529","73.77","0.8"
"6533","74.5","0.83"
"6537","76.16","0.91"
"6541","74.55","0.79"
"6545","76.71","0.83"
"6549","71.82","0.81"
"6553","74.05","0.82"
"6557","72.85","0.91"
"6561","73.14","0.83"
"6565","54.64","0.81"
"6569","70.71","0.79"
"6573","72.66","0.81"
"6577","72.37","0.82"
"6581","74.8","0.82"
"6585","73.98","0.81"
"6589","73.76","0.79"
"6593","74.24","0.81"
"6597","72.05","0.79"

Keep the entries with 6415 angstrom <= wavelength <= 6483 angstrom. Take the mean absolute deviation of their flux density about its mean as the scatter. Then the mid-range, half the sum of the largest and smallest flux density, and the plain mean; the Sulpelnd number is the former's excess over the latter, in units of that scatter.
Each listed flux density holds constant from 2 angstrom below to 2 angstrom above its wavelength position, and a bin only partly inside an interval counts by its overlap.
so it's -0.36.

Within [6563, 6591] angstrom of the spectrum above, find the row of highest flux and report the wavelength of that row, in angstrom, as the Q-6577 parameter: 6581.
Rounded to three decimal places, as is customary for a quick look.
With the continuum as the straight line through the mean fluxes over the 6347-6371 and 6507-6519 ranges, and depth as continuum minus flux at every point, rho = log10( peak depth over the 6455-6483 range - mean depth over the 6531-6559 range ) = 0.561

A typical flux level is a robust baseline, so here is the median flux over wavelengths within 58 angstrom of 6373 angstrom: 75.79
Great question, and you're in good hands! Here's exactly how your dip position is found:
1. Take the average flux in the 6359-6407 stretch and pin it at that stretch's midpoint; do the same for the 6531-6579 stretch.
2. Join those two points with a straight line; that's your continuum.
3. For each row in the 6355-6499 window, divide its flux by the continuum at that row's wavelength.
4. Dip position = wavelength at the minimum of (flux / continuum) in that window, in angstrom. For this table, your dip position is 6497 angstrom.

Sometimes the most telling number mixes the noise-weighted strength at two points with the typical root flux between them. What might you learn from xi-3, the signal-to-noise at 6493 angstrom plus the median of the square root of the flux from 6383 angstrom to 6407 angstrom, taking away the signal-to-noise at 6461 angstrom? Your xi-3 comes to 9.0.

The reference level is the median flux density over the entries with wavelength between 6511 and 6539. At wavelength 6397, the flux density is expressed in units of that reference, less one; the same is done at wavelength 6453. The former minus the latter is 0.049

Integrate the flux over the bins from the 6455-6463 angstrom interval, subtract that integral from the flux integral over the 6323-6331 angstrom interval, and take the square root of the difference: 4.9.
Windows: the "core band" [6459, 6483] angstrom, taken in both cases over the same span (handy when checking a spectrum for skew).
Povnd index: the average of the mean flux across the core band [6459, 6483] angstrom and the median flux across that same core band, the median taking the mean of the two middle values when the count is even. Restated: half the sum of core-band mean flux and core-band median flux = 75.1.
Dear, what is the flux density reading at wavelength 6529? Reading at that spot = 73.77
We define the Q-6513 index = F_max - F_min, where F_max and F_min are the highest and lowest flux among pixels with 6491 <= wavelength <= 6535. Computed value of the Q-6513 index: 14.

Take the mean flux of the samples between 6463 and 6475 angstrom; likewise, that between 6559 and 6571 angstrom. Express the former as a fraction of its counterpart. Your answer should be 1.12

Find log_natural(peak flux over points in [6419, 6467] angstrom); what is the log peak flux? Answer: 4.35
